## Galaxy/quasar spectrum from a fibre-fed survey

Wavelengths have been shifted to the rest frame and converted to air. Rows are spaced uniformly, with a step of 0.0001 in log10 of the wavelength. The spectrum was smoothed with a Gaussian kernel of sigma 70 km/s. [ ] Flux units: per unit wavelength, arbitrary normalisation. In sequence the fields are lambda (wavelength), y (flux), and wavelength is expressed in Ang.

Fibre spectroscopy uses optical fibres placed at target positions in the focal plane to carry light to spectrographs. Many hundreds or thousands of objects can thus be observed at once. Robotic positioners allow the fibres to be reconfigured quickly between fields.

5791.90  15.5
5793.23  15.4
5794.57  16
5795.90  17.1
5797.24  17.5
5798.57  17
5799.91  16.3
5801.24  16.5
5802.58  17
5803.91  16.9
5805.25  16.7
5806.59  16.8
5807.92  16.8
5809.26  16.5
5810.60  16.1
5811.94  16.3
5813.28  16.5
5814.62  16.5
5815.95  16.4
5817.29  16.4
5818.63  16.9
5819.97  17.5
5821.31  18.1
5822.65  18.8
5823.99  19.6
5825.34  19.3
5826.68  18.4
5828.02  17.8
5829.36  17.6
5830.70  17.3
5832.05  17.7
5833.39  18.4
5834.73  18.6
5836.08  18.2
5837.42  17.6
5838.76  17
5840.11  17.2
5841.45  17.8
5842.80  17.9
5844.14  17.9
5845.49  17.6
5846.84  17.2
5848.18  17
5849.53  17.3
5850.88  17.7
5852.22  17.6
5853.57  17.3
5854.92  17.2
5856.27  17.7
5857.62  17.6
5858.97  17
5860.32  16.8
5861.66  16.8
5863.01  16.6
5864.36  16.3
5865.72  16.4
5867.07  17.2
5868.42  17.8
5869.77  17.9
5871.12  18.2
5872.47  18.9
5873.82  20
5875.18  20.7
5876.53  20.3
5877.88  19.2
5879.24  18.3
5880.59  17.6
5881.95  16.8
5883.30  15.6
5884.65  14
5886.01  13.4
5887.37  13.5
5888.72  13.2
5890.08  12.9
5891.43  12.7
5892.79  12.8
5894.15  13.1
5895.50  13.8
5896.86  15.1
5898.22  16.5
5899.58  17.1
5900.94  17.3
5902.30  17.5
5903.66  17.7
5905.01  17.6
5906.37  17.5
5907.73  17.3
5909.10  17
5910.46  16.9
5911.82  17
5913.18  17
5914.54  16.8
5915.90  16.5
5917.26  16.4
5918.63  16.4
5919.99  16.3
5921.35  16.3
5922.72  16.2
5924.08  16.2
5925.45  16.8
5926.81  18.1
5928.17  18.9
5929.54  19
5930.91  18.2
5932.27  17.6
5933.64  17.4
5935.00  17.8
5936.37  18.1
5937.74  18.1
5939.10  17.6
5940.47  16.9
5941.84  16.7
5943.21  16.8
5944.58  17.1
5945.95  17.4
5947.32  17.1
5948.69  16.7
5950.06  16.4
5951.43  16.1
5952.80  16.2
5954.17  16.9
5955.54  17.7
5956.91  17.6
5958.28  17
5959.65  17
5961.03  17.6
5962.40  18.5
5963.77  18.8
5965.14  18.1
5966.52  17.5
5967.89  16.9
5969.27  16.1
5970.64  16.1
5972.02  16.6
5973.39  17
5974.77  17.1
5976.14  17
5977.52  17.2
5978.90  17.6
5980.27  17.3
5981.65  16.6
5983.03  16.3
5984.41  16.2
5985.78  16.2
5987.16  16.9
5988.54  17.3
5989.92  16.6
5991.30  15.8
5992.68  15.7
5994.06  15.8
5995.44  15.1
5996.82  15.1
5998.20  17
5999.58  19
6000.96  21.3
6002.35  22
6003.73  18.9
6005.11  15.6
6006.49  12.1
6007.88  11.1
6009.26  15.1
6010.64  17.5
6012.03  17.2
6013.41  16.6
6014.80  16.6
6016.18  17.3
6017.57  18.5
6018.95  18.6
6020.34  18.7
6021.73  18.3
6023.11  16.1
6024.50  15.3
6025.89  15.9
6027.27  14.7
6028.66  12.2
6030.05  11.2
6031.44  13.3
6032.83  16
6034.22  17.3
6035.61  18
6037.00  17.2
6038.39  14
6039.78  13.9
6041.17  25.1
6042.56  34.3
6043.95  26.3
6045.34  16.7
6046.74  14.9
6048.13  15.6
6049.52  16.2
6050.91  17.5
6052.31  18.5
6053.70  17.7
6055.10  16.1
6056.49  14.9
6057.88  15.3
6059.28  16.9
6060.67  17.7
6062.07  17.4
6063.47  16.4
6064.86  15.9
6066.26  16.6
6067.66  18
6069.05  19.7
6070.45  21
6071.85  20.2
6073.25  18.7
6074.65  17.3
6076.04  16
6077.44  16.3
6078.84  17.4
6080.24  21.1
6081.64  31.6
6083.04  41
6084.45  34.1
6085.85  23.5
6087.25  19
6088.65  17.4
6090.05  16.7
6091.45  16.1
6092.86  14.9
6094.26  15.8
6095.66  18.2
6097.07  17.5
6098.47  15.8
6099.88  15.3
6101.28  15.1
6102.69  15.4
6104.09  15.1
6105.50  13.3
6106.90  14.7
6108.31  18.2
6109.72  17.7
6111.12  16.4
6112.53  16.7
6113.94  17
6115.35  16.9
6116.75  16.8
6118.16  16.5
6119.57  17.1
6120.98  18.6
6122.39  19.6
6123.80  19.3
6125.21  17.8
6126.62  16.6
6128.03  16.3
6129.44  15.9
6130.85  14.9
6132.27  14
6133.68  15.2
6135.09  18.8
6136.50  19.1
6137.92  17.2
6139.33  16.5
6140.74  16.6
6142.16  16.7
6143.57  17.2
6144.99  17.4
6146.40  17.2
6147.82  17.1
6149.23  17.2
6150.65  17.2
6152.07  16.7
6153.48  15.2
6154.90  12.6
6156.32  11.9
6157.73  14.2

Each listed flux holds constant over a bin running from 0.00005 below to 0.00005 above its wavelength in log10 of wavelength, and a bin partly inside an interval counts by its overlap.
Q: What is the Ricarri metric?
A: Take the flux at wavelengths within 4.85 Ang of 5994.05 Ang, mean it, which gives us 15.9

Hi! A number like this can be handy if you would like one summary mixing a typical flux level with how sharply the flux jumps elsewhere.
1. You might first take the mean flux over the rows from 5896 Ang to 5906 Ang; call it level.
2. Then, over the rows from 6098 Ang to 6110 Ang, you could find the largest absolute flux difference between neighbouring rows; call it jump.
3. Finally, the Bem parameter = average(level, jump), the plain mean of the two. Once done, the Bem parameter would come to 10.2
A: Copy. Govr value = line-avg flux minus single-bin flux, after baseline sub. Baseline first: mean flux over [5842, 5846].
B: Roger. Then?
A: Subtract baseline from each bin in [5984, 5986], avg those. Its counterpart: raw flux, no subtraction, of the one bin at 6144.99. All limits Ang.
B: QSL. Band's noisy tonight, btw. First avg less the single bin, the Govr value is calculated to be -19.0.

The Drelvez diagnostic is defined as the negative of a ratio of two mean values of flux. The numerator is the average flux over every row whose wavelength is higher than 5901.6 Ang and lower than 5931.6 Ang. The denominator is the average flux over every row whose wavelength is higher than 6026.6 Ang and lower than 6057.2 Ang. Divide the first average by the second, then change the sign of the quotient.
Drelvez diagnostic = -0.990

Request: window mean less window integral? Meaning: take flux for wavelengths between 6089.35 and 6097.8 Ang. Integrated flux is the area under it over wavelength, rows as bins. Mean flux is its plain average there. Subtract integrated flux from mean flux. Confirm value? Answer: -123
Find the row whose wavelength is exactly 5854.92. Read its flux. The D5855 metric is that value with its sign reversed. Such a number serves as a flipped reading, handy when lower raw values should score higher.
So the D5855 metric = -17.2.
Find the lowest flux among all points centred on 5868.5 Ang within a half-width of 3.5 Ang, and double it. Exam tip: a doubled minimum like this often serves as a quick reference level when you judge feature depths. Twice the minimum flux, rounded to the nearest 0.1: 32.8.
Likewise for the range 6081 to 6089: 34.8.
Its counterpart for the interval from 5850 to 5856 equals 34.4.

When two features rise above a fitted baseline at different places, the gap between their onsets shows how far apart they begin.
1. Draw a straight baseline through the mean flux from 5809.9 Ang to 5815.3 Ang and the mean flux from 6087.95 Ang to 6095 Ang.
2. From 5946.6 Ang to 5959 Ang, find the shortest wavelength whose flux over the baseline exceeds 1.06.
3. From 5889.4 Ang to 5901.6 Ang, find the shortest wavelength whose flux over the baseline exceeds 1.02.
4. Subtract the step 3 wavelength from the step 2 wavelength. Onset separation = 56.0 Ang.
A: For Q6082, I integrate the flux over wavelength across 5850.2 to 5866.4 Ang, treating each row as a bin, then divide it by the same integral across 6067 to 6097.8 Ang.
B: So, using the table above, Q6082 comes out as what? 0.4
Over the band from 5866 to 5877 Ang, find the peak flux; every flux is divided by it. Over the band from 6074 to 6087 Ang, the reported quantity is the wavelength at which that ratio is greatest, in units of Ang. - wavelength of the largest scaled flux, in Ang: 6083.04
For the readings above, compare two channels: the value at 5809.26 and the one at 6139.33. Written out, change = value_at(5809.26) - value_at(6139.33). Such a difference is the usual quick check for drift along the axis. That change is 0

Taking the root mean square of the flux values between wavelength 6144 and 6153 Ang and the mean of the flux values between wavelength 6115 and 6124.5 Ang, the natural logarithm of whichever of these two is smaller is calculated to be 2.84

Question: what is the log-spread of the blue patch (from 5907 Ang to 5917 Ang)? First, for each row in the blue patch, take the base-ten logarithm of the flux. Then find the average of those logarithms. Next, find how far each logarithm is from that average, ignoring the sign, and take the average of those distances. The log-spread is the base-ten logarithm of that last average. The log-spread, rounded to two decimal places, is -2.37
